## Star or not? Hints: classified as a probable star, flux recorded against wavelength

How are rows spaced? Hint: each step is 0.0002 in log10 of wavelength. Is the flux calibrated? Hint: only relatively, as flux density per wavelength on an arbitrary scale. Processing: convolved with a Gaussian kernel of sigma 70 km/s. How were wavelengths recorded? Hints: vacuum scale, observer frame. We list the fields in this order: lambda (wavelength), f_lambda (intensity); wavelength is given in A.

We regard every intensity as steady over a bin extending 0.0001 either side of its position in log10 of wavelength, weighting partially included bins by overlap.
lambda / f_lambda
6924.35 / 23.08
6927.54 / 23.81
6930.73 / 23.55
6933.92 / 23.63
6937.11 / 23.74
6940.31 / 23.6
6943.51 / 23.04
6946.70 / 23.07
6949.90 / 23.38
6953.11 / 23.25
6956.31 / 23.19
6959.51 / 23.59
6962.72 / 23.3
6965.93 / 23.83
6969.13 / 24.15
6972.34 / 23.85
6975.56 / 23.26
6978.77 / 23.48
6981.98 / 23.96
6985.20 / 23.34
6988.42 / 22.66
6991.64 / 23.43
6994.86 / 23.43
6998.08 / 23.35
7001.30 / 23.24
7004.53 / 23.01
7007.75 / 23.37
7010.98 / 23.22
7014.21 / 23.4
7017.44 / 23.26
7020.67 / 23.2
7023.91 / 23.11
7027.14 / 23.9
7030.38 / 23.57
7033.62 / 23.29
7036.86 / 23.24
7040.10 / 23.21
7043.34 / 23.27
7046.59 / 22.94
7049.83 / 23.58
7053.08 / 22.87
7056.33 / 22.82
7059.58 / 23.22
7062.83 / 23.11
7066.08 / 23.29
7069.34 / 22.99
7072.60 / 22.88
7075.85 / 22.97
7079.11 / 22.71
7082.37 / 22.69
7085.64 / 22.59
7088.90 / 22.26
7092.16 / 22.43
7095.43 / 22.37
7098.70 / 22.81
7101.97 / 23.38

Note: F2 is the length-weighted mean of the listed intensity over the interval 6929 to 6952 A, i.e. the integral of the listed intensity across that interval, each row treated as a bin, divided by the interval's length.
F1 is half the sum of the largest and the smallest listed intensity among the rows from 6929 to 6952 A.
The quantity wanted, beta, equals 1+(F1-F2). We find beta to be 0.96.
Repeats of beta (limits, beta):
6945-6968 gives 1.05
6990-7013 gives 0.92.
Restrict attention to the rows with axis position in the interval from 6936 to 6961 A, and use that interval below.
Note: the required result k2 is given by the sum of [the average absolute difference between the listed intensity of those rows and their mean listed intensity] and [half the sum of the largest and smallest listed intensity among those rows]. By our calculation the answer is 23.6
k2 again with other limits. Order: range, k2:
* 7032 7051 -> 23.4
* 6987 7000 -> 23.3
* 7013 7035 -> 23.7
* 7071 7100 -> 22.8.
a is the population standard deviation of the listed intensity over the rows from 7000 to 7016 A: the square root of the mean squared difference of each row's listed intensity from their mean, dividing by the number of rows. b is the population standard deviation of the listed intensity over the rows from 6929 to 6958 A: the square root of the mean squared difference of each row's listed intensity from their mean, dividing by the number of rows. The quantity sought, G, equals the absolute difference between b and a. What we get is 0.11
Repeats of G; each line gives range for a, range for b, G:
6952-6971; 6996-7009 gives 0.20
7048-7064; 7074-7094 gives 0.05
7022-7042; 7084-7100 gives 0.08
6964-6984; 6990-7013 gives 0.16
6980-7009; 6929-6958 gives 0.09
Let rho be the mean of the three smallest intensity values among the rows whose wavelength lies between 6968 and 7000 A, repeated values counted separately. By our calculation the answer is 23.1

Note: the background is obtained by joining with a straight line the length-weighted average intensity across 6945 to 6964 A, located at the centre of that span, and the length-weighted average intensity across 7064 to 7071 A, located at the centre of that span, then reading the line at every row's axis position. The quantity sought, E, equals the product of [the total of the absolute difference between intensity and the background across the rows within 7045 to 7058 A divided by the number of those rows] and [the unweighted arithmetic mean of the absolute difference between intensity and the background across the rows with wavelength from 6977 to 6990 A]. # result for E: 0.12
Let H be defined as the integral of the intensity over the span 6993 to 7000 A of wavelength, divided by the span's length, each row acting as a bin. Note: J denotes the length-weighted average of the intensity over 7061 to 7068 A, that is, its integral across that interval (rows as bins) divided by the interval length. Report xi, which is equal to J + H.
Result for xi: 46.6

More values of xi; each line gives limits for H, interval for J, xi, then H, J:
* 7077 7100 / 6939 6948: 45.8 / 22.6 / 23.2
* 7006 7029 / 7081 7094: 45.8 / 23.4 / 22.5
